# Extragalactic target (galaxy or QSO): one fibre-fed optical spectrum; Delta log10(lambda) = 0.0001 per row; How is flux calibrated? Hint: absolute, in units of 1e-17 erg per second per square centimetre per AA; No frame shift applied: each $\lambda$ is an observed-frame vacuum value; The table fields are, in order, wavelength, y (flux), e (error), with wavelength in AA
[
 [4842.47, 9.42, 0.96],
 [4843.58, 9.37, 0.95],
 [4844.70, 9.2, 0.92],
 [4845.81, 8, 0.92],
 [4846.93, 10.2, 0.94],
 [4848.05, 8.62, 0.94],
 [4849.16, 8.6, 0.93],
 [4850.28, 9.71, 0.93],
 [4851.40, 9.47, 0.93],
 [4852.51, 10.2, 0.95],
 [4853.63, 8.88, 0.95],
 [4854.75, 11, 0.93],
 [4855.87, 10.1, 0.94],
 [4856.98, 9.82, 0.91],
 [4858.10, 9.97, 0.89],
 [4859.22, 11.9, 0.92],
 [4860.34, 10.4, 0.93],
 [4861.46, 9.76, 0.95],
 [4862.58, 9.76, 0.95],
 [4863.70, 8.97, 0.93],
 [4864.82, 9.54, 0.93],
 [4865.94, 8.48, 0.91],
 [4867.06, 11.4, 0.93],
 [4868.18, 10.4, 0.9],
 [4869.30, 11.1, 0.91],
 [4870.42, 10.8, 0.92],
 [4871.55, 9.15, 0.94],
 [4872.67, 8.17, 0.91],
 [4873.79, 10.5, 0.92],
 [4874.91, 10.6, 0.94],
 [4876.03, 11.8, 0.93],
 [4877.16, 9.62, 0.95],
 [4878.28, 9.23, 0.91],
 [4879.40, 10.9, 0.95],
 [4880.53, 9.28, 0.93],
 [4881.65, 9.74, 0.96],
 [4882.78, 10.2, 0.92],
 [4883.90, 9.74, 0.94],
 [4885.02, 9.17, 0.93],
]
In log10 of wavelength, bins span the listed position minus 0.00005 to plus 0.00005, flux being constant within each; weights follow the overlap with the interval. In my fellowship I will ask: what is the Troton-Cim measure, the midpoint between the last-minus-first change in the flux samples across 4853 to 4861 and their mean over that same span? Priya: 5.9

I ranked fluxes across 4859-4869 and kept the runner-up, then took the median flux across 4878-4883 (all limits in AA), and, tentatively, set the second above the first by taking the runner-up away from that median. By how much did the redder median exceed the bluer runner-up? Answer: -1.7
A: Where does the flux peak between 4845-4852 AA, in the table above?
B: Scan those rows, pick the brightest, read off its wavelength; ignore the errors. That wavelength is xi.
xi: 4846.93 AA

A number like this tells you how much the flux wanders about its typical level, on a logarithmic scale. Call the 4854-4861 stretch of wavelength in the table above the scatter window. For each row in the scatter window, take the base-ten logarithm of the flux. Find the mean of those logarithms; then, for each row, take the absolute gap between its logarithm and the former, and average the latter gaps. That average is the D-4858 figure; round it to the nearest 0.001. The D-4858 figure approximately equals 0.025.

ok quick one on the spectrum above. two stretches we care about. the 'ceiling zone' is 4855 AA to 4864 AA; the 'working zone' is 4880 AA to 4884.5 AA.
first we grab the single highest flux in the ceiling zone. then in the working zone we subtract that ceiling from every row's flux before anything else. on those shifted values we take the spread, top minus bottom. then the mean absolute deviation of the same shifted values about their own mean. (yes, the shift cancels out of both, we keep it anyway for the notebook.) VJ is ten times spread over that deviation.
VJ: 40.0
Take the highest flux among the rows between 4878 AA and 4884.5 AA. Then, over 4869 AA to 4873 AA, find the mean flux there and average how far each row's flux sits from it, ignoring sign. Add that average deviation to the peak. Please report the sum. 12.0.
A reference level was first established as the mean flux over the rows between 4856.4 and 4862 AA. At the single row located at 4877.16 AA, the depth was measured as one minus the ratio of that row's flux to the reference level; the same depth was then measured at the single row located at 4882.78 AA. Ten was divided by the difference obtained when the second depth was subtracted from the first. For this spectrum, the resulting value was 179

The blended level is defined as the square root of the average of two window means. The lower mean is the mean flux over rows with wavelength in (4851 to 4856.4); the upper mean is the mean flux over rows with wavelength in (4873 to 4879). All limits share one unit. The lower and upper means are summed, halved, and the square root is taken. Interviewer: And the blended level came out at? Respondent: 3.18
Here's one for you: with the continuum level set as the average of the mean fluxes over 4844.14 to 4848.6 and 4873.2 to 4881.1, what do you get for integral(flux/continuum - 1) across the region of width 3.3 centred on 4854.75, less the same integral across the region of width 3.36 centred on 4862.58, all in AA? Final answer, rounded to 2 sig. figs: 0.17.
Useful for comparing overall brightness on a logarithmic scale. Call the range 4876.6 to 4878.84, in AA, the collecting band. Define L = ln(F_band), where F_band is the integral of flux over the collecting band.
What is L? 3.05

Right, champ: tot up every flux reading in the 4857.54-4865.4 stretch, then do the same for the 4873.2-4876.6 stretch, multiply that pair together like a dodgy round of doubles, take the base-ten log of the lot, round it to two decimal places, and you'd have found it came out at 3.36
